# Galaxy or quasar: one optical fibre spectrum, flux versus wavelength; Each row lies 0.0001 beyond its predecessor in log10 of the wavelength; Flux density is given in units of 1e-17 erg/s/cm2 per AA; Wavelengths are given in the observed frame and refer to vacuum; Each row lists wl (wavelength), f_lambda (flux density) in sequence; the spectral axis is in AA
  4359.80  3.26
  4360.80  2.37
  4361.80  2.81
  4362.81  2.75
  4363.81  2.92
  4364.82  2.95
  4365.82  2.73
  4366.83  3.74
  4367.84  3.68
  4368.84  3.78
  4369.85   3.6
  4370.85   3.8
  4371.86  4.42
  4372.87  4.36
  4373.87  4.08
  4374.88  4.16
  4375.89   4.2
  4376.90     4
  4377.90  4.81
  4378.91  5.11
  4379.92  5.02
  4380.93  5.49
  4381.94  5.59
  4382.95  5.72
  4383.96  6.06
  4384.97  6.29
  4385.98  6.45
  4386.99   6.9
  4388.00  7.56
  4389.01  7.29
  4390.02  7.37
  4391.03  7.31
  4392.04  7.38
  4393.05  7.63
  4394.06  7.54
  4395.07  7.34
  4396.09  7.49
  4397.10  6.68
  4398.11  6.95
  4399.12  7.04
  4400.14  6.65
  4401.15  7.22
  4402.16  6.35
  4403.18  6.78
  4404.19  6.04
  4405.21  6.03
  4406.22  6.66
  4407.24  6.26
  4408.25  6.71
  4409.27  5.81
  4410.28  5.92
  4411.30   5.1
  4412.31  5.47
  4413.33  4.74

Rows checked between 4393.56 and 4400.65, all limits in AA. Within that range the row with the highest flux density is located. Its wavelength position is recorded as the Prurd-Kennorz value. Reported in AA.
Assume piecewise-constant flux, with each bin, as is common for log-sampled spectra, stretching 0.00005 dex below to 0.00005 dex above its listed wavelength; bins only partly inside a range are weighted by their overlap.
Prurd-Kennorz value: 4394.06 AA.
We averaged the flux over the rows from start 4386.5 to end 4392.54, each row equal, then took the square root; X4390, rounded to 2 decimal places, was 2.70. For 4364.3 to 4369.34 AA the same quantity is 1.84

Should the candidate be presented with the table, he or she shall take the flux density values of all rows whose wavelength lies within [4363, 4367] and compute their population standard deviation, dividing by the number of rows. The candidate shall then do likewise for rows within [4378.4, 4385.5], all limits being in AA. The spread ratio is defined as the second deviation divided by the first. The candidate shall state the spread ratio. 1.1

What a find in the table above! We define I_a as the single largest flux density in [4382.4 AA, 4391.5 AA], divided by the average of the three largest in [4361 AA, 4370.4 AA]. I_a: 2.0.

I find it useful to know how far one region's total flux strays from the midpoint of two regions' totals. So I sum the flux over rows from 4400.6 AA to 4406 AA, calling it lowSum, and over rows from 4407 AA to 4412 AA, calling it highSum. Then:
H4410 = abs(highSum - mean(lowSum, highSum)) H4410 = 1.3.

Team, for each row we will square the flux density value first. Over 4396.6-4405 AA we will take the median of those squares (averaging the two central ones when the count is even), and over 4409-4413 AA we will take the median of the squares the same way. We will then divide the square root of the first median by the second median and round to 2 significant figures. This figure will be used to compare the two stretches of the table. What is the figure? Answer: 0.21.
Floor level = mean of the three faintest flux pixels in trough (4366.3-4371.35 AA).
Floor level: 3.7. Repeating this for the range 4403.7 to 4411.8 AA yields 5.6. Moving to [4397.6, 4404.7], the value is 6.3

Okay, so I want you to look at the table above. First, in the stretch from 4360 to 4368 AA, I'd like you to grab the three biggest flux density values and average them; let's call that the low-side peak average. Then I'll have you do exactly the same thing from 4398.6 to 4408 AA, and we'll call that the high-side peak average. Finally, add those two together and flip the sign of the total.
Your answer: -10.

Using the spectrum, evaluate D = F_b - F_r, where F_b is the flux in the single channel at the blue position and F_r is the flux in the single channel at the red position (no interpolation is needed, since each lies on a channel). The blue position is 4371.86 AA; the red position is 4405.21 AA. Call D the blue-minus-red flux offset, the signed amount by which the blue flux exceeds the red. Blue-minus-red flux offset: -1.61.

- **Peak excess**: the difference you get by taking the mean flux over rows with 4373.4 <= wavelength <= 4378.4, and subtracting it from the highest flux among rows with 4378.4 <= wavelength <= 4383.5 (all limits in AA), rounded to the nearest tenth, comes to 1.5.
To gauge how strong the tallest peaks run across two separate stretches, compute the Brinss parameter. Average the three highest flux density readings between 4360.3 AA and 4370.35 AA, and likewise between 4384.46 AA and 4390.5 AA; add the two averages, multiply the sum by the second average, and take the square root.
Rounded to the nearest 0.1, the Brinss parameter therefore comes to 9.1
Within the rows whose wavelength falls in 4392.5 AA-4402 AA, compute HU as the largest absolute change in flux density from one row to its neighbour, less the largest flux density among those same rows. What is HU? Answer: -6.8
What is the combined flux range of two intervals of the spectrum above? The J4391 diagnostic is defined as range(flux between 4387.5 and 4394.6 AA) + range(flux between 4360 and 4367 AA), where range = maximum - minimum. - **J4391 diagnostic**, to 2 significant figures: 1.7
